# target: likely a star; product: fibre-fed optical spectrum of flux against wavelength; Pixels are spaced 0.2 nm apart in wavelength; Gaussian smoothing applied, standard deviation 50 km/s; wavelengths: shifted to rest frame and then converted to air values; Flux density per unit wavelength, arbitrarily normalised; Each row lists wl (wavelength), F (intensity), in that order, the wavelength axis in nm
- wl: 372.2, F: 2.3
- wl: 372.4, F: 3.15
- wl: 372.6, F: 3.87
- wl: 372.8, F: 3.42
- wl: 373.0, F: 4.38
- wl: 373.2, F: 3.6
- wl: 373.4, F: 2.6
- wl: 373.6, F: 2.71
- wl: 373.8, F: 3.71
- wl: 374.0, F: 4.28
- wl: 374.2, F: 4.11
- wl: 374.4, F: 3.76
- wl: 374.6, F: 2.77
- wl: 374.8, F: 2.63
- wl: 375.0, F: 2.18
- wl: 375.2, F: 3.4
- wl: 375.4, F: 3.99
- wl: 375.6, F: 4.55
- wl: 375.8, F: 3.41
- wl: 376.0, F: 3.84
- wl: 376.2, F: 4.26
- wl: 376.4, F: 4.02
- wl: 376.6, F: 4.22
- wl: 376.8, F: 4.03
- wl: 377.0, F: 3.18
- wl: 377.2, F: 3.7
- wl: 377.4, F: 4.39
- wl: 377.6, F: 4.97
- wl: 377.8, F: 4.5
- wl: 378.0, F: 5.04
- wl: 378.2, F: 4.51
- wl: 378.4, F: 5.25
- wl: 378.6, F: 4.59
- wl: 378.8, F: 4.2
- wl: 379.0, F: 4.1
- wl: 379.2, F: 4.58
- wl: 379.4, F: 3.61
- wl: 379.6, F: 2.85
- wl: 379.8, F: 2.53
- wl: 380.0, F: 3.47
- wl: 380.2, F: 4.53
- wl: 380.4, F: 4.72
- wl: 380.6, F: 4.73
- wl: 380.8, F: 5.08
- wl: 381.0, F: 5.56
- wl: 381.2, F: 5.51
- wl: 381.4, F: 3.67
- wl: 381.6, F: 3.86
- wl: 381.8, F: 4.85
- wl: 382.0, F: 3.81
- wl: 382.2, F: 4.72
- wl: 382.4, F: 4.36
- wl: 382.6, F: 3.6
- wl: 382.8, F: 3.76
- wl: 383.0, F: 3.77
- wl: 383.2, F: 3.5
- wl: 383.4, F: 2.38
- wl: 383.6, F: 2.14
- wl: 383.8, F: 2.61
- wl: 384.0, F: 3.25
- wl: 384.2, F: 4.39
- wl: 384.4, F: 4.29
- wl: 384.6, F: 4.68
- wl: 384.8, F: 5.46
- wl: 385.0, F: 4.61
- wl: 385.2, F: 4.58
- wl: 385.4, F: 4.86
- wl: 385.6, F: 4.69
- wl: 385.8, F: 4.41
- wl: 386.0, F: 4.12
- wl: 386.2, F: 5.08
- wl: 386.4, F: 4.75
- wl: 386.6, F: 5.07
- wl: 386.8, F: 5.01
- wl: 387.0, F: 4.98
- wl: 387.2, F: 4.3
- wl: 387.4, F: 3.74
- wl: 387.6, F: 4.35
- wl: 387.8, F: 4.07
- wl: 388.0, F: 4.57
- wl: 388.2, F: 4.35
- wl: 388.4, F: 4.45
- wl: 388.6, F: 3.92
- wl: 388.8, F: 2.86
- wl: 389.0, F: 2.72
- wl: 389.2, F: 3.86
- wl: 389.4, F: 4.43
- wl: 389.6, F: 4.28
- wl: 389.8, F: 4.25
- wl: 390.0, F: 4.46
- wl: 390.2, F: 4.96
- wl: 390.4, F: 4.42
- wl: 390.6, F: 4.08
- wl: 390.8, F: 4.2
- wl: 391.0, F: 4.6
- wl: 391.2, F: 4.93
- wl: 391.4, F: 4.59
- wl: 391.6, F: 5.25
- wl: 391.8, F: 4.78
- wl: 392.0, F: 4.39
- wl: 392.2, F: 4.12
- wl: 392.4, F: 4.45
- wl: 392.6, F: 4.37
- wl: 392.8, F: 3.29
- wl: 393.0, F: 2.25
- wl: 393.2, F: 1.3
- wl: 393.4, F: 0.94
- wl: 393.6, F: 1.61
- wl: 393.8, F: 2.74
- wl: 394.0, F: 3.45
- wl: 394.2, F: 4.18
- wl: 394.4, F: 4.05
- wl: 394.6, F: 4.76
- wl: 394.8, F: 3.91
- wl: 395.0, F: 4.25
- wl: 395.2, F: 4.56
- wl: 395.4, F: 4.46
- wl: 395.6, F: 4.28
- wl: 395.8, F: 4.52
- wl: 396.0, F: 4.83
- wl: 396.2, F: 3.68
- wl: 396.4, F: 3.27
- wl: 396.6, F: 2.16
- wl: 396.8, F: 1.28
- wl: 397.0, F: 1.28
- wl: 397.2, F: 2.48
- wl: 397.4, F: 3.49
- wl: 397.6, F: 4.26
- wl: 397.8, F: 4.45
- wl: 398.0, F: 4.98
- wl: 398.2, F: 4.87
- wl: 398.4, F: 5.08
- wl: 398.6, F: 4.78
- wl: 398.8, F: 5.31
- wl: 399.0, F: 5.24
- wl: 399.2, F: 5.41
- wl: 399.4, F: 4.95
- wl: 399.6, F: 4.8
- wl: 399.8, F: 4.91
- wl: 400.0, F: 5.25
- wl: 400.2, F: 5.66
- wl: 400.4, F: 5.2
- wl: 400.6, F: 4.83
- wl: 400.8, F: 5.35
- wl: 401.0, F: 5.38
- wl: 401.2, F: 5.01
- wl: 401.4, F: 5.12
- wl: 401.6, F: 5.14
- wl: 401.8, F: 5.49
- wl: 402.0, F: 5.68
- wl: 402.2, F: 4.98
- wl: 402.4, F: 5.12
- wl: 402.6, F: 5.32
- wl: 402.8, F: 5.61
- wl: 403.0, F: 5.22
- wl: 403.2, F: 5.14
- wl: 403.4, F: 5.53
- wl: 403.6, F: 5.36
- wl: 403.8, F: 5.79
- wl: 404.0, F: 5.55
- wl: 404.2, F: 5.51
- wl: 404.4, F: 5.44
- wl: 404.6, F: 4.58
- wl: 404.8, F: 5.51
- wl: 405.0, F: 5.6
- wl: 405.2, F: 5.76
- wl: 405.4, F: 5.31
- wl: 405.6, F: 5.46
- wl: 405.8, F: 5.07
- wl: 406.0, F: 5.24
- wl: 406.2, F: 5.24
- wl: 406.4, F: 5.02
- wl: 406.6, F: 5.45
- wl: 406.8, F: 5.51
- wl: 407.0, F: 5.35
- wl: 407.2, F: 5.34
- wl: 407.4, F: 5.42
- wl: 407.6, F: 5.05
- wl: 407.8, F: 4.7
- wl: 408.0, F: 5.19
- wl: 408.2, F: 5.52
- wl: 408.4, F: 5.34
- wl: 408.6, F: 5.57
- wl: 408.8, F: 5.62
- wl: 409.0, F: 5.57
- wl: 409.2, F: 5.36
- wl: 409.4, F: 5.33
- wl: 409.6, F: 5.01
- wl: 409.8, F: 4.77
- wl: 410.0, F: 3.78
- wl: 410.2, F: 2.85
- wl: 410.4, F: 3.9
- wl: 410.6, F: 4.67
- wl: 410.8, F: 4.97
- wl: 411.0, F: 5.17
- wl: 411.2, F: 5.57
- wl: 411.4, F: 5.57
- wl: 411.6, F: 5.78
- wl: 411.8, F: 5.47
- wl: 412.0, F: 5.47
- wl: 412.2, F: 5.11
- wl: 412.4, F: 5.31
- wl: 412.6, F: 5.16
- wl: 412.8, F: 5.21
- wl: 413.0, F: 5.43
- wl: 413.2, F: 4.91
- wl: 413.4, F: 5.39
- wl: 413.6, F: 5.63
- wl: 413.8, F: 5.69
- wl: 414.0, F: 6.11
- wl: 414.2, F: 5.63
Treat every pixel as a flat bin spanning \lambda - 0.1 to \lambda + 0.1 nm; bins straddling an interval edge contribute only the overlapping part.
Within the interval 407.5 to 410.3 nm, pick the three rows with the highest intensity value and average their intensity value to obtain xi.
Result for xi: 5.6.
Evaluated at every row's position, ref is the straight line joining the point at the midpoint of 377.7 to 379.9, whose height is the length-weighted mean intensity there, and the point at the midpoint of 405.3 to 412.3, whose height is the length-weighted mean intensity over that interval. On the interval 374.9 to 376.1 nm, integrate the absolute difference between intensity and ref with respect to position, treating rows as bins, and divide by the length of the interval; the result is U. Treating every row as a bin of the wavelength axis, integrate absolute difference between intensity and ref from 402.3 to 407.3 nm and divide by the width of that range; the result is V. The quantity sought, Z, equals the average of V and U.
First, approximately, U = 0.66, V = 0.392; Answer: 0.52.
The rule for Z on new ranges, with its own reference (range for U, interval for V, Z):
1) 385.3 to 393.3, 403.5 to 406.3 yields 0.49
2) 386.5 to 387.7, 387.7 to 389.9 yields 0.49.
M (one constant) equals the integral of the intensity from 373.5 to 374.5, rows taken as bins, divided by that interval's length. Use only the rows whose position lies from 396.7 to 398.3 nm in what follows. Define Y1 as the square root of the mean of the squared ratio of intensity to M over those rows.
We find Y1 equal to 0.99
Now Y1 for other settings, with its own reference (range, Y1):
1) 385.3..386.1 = 1.22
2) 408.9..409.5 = 1.46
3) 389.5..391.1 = 1.19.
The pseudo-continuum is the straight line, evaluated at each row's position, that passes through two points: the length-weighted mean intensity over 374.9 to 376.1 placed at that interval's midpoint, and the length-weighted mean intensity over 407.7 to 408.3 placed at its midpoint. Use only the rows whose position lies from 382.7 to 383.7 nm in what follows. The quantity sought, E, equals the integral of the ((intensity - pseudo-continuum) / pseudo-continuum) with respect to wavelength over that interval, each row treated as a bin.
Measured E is -0.21 nm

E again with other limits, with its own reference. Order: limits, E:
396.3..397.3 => -0.54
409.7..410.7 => -0.24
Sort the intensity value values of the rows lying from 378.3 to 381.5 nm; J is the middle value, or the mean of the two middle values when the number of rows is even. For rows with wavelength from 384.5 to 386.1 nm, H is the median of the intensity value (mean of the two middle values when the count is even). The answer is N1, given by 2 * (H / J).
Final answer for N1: 2.04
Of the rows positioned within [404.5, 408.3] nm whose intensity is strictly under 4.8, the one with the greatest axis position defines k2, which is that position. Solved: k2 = 407.8 nm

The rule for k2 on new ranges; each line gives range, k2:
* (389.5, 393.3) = 393.2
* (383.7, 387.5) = 387.4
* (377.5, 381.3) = 380.6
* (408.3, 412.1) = 410.6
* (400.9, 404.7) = 404.6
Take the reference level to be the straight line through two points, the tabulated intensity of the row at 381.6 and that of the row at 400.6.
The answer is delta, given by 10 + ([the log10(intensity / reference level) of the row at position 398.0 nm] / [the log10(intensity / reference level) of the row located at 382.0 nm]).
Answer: 6.8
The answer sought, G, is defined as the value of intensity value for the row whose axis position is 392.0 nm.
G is 4.39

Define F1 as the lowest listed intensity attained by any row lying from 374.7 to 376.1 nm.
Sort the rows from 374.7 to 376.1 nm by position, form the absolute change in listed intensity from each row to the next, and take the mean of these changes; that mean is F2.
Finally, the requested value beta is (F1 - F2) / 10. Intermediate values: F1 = 2.18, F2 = 0.7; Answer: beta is 0.14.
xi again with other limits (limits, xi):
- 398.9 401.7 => 5.5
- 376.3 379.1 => 5.1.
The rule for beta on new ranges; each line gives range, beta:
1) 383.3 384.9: 0.16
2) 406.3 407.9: 0.45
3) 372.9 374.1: 0.19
